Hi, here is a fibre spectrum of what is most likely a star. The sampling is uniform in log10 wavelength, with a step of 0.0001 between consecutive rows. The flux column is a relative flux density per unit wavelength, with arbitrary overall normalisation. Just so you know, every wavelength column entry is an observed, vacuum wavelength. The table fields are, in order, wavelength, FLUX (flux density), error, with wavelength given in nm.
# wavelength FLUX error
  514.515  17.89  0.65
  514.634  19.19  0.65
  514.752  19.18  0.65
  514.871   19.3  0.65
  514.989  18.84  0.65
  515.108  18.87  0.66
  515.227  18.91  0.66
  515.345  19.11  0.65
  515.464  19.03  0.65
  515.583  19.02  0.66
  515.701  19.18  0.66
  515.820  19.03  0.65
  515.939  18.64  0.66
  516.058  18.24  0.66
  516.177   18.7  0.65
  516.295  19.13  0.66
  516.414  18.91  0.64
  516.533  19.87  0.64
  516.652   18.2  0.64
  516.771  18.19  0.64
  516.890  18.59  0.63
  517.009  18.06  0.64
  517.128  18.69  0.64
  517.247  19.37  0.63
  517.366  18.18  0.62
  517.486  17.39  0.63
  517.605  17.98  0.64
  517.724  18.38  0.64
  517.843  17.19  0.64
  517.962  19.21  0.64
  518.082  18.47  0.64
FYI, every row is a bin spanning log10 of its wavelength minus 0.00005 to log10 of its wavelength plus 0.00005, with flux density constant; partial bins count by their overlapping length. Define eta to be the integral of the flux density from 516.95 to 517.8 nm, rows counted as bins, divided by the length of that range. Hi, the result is 18.3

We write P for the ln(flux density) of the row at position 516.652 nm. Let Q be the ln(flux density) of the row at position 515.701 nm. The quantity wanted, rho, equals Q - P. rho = 0.052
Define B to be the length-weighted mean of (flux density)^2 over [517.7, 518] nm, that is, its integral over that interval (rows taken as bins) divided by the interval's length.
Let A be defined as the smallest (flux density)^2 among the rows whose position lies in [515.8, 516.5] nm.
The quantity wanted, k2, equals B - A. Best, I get -1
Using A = 333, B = 332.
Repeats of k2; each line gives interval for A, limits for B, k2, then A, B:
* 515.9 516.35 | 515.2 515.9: 30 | 333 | 363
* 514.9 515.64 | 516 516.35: -5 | 355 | 350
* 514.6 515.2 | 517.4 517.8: -34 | 355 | 320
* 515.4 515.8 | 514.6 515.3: 1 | 362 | 363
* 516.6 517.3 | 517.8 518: 6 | 326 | 332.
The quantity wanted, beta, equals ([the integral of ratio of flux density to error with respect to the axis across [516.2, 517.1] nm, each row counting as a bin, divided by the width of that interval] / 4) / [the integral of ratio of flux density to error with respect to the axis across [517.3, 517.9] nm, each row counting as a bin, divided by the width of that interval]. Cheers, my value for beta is 0.259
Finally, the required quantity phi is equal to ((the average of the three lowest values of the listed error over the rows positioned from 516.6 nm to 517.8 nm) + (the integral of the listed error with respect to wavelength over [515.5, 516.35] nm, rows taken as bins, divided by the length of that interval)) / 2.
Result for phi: 0.6420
